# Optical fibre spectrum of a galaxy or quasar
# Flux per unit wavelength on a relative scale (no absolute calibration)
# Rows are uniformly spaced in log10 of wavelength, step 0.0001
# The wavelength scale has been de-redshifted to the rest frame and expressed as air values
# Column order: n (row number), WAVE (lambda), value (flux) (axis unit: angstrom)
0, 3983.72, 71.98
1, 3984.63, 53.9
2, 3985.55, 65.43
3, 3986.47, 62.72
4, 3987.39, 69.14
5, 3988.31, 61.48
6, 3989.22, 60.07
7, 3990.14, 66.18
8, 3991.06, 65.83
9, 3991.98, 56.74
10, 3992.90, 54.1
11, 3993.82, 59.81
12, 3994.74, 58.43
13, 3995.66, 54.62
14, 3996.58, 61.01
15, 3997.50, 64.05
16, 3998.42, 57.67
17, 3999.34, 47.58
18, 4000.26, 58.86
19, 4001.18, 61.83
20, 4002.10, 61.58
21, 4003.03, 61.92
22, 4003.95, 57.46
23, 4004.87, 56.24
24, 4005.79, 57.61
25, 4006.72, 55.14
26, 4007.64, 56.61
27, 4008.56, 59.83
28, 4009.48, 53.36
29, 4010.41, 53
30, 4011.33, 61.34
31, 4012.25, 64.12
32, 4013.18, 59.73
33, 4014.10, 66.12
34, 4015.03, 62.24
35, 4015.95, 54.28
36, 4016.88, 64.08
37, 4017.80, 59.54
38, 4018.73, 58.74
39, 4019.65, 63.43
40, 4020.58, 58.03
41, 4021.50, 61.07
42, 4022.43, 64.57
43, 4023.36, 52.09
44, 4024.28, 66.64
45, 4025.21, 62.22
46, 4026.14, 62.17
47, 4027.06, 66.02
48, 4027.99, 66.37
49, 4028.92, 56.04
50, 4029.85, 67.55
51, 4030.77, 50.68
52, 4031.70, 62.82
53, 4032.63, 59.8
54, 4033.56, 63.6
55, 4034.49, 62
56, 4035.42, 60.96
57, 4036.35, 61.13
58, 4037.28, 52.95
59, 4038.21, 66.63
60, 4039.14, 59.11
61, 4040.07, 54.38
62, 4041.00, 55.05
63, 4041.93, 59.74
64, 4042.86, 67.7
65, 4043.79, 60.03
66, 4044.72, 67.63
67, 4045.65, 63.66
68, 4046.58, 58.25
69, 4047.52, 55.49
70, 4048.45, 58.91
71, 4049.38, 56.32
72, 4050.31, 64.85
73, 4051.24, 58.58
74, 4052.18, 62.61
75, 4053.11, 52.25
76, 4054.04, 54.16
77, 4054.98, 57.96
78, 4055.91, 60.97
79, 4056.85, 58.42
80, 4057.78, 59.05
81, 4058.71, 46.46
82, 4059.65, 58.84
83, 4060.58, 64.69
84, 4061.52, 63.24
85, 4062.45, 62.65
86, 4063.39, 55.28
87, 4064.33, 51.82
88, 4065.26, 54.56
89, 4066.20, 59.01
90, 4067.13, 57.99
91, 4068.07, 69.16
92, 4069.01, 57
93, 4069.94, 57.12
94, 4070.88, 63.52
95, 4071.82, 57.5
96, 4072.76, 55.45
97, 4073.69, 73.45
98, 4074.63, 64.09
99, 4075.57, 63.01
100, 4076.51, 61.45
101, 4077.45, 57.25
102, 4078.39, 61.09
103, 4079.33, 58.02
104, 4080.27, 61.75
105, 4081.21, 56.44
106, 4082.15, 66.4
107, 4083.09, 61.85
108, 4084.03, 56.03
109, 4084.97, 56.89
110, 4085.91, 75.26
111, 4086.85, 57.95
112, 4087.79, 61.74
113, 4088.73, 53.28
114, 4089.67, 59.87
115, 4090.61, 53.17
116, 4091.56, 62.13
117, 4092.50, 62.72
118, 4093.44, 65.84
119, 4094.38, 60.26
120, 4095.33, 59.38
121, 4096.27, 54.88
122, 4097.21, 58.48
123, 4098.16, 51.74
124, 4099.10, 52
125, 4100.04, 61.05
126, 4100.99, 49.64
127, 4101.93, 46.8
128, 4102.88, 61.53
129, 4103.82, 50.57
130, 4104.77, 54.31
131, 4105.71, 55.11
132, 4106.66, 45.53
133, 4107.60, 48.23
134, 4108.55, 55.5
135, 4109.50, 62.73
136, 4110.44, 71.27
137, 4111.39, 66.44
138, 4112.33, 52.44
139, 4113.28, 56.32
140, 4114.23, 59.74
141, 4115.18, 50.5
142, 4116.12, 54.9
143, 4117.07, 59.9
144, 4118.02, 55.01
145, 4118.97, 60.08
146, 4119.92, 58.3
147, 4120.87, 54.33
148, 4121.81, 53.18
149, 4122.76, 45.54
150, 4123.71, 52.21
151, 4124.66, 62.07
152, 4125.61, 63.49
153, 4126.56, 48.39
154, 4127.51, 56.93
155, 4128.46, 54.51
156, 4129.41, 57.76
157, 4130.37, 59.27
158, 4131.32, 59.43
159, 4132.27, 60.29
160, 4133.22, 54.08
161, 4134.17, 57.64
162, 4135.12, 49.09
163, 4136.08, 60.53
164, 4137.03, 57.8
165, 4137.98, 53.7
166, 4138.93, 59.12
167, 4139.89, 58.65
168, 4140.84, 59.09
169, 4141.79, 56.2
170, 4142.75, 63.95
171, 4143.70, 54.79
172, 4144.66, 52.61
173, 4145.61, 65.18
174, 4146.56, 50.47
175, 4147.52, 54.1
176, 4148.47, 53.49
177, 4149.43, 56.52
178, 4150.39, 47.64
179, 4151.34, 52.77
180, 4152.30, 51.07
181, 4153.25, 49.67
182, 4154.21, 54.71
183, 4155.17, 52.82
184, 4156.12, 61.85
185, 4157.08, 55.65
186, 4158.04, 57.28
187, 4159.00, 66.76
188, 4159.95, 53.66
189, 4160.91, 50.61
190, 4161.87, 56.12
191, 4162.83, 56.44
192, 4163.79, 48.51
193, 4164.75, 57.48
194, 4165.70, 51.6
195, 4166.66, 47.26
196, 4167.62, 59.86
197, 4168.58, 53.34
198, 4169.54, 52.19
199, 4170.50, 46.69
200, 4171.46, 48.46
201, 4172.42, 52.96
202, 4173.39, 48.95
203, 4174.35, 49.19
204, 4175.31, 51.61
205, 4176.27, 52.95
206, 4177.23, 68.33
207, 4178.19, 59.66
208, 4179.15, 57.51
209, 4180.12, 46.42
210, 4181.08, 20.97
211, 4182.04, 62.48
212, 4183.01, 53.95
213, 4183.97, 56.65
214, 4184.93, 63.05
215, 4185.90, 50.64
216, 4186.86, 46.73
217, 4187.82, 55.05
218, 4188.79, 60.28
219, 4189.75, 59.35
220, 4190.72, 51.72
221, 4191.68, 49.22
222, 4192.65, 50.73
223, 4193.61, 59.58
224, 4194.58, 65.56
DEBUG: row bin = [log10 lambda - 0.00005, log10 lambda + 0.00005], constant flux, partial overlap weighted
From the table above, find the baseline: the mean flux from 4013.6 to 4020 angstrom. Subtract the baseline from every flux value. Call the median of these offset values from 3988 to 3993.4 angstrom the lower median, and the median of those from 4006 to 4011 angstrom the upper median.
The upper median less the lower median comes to -6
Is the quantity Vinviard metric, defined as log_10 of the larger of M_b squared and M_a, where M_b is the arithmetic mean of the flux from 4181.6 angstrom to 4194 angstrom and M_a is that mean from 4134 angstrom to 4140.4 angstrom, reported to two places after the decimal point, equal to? 3.49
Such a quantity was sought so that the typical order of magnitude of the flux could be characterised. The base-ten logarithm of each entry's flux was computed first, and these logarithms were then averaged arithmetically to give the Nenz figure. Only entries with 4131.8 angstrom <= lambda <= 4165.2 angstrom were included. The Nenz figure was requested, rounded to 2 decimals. 1.74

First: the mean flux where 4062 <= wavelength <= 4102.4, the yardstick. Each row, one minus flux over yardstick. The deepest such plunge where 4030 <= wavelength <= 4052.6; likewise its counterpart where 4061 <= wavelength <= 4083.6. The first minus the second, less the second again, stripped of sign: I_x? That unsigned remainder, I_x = 0.11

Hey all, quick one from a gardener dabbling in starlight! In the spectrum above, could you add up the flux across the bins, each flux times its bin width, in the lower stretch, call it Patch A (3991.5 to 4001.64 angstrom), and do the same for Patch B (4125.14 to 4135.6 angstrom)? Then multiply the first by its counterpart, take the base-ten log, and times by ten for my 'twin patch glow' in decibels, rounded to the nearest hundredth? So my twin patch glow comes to 55.38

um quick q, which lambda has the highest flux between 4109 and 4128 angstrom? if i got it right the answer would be 4110.44 angstrom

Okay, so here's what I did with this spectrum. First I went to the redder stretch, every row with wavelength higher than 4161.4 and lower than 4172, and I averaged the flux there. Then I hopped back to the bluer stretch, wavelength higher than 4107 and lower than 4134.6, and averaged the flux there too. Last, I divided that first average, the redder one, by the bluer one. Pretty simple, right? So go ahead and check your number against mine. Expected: 0.92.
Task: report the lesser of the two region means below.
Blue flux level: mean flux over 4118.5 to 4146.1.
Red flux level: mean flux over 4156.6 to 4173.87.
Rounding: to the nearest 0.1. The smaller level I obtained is 53.5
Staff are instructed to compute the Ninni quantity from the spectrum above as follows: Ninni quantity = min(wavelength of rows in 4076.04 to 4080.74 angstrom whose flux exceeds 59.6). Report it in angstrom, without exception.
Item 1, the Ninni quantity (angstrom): 4076.51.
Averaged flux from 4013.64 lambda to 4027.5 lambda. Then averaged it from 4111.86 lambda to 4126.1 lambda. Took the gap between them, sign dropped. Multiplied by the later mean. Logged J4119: 310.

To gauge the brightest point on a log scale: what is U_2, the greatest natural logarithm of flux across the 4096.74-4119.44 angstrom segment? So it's 4.27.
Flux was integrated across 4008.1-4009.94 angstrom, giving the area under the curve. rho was 104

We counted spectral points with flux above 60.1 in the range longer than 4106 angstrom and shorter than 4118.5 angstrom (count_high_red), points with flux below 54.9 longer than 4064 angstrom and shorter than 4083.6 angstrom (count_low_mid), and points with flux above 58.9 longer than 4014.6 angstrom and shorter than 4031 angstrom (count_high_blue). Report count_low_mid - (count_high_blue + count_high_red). -13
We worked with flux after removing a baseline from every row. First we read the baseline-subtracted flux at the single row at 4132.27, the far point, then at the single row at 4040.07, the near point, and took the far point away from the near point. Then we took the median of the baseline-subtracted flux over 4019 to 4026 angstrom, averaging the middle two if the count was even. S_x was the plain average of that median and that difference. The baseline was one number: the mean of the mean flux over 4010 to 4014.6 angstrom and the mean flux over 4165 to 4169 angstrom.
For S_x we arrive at 0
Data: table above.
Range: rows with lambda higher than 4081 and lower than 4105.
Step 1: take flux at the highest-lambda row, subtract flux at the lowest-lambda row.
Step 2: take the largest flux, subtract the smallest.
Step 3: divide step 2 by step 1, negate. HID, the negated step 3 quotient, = 13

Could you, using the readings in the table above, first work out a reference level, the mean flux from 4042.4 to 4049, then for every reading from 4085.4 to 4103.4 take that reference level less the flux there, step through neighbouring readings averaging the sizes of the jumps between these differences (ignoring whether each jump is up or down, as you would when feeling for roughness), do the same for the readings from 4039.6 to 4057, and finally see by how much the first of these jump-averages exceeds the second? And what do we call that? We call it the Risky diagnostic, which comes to 1.6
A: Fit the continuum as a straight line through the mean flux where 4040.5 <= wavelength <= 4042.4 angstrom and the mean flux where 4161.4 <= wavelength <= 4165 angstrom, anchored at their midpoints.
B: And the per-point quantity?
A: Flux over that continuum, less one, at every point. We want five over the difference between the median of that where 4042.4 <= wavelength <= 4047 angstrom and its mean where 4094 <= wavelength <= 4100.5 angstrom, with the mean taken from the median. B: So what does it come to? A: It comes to 51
